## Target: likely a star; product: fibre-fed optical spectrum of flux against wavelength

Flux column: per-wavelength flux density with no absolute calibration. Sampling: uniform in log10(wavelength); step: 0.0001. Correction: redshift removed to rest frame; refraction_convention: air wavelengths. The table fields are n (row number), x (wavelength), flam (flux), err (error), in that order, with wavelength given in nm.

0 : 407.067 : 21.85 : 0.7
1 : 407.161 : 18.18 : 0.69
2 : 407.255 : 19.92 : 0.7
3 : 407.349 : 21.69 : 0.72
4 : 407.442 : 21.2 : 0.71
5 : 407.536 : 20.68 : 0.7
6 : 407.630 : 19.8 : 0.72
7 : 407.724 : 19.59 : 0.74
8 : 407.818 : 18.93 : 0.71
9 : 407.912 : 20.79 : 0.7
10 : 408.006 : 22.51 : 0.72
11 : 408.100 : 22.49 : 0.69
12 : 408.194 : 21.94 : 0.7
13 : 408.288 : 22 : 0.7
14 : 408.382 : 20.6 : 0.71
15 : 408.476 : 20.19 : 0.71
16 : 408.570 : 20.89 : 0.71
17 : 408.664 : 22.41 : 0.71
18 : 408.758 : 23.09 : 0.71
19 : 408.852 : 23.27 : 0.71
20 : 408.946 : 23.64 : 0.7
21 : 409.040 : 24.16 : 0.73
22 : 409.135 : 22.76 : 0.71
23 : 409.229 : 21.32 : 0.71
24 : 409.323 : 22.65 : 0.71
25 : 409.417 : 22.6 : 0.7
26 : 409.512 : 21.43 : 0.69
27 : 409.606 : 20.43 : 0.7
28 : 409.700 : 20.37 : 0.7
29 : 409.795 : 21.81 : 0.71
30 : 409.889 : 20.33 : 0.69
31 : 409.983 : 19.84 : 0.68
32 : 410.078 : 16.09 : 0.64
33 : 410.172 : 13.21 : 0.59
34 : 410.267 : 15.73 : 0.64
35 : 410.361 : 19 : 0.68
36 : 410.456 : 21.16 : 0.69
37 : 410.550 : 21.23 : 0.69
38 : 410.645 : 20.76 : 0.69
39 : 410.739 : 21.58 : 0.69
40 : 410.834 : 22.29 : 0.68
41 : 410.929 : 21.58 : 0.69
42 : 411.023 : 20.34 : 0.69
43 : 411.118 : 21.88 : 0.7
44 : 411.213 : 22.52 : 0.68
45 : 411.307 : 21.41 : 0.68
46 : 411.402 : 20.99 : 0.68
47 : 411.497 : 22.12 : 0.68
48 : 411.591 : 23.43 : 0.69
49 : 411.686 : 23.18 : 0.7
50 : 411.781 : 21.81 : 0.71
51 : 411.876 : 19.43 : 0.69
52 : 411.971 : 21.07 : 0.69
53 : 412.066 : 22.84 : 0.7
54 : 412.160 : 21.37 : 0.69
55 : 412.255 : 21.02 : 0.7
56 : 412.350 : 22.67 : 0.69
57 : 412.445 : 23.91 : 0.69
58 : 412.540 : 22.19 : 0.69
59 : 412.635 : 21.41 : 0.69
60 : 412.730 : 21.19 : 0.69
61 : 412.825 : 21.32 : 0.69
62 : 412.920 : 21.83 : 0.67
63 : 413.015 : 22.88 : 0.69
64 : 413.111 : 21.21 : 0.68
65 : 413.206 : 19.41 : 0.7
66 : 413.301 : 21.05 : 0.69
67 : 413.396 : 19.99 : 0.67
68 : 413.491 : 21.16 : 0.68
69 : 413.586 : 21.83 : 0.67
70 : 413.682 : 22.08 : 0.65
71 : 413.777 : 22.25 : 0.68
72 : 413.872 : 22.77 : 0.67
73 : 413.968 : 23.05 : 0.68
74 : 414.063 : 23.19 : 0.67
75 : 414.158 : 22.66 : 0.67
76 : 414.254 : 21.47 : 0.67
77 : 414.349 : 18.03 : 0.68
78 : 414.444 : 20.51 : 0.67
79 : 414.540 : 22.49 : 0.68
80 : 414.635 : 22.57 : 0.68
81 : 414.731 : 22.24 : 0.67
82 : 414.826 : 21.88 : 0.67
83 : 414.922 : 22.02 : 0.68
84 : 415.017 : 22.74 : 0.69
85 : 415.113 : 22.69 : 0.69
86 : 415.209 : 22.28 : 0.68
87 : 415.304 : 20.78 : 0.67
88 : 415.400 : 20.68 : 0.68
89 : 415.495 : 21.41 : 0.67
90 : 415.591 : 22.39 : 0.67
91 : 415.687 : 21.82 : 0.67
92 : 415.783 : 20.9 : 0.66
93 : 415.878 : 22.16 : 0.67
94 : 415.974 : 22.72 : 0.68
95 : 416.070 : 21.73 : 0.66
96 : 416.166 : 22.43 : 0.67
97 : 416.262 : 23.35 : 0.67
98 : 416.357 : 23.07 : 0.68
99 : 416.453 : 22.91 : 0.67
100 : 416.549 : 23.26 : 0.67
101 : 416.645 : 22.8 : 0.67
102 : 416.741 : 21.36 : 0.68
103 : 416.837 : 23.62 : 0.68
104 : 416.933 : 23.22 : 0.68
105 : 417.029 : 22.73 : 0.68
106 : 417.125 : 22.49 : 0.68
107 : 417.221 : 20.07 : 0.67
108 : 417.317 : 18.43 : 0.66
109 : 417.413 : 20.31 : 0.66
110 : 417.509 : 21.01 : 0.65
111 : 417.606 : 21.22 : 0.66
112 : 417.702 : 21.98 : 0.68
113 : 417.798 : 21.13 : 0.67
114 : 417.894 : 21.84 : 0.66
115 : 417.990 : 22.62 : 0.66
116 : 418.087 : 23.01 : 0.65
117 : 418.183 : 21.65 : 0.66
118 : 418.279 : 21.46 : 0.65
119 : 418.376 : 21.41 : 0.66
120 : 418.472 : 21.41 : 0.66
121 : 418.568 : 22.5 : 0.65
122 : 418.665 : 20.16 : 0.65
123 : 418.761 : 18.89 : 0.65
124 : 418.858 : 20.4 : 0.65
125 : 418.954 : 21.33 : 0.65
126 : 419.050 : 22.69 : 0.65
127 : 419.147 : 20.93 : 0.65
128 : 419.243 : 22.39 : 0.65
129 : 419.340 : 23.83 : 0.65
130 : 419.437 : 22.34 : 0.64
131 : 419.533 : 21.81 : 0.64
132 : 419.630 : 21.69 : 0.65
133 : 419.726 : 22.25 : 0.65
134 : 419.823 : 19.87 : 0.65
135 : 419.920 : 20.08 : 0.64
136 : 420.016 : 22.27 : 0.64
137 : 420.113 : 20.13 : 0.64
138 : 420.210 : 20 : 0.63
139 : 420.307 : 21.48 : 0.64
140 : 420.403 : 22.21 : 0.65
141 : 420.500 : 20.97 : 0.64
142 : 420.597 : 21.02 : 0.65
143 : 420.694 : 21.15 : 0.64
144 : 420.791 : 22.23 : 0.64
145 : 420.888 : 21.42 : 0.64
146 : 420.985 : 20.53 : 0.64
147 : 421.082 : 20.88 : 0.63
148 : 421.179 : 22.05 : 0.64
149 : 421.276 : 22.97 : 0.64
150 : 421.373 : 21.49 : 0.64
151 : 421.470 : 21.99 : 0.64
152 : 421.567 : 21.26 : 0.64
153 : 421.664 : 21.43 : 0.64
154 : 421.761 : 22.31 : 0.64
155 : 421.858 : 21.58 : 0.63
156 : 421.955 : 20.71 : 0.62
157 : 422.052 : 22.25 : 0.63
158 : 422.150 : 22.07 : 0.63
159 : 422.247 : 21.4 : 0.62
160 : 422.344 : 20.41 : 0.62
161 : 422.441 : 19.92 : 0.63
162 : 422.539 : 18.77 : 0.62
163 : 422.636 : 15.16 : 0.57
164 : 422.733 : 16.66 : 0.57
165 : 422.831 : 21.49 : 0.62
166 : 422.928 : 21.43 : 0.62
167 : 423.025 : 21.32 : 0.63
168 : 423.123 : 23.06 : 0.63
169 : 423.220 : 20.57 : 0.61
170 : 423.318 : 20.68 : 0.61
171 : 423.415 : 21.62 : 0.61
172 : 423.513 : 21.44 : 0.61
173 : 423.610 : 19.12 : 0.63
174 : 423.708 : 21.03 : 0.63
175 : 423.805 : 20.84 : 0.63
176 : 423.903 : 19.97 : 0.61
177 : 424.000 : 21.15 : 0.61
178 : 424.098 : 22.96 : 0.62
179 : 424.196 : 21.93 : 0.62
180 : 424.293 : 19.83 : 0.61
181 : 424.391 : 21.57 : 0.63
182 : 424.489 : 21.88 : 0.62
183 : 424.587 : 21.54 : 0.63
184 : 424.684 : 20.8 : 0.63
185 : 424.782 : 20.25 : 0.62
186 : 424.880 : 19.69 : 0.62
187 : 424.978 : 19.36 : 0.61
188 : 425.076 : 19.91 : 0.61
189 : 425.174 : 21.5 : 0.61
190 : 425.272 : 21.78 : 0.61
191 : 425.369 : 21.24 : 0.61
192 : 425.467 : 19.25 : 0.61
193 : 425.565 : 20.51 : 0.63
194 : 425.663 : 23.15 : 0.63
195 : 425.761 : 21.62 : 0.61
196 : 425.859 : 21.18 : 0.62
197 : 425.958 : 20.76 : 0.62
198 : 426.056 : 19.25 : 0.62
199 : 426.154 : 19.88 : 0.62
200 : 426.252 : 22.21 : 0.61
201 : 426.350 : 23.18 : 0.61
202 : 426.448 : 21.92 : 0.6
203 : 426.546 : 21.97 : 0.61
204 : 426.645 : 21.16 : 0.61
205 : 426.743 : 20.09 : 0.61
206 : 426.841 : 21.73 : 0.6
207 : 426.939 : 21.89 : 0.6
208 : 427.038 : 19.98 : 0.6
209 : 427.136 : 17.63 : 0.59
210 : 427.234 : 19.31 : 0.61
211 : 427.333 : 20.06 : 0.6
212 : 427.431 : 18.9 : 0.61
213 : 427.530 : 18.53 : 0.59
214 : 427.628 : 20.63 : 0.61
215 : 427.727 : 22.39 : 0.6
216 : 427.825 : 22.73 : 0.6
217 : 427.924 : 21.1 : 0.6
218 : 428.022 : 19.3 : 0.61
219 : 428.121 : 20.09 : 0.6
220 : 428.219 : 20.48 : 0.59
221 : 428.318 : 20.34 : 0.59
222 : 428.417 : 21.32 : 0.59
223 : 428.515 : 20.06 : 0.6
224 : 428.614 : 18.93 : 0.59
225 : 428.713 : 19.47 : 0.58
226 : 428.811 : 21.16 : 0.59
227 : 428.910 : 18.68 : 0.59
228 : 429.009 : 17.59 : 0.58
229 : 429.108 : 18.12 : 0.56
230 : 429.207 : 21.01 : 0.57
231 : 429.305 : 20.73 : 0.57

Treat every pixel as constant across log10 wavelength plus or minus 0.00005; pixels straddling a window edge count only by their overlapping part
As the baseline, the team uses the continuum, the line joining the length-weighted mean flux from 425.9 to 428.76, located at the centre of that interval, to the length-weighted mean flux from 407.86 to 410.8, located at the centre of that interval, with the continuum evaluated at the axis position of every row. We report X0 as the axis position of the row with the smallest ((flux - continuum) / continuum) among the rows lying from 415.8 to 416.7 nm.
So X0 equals 416.070 nm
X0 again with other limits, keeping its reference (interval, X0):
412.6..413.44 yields 413.206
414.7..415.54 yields 415.400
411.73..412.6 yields 411.876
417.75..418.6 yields 417.798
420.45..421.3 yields 420.985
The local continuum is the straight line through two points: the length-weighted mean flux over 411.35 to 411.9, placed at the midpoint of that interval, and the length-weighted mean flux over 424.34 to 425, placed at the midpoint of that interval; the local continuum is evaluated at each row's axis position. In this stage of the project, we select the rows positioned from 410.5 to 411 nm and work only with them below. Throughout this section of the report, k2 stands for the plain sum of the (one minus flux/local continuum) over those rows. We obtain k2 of 0.11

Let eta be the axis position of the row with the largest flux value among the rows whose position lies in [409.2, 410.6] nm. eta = 409.323 nm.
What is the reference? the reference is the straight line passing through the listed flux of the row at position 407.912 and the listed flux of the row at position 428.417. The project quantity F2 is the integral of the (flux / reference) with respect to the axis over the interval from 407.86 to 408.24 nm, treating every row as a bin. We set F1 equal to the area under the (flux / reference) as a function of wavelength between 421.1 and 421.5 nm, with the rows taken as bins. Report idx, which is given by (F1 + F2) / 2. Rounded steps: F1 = 0.417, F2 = 0.400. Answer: 0.41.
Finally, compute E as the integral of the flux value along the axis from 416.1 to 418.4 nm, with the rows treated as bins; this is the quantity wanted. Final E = 51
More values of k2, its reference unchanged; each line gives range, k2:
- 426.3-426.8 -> -0.26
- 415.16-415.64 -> 0.02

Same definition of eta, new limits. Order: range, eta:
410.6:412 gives 411.591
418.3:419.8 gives 419.340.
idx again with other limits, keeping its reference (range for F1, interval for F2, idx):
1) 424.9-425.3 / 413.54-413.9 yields 0.38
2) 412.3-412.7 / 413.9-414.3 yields 0.43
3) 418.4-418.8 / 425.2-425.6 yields 0.39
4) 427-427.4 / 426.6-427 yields 0.38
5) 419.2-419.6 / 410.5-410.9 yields 0.42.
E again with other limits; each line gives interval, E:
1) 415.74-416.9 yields 26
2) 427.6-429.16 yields 31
